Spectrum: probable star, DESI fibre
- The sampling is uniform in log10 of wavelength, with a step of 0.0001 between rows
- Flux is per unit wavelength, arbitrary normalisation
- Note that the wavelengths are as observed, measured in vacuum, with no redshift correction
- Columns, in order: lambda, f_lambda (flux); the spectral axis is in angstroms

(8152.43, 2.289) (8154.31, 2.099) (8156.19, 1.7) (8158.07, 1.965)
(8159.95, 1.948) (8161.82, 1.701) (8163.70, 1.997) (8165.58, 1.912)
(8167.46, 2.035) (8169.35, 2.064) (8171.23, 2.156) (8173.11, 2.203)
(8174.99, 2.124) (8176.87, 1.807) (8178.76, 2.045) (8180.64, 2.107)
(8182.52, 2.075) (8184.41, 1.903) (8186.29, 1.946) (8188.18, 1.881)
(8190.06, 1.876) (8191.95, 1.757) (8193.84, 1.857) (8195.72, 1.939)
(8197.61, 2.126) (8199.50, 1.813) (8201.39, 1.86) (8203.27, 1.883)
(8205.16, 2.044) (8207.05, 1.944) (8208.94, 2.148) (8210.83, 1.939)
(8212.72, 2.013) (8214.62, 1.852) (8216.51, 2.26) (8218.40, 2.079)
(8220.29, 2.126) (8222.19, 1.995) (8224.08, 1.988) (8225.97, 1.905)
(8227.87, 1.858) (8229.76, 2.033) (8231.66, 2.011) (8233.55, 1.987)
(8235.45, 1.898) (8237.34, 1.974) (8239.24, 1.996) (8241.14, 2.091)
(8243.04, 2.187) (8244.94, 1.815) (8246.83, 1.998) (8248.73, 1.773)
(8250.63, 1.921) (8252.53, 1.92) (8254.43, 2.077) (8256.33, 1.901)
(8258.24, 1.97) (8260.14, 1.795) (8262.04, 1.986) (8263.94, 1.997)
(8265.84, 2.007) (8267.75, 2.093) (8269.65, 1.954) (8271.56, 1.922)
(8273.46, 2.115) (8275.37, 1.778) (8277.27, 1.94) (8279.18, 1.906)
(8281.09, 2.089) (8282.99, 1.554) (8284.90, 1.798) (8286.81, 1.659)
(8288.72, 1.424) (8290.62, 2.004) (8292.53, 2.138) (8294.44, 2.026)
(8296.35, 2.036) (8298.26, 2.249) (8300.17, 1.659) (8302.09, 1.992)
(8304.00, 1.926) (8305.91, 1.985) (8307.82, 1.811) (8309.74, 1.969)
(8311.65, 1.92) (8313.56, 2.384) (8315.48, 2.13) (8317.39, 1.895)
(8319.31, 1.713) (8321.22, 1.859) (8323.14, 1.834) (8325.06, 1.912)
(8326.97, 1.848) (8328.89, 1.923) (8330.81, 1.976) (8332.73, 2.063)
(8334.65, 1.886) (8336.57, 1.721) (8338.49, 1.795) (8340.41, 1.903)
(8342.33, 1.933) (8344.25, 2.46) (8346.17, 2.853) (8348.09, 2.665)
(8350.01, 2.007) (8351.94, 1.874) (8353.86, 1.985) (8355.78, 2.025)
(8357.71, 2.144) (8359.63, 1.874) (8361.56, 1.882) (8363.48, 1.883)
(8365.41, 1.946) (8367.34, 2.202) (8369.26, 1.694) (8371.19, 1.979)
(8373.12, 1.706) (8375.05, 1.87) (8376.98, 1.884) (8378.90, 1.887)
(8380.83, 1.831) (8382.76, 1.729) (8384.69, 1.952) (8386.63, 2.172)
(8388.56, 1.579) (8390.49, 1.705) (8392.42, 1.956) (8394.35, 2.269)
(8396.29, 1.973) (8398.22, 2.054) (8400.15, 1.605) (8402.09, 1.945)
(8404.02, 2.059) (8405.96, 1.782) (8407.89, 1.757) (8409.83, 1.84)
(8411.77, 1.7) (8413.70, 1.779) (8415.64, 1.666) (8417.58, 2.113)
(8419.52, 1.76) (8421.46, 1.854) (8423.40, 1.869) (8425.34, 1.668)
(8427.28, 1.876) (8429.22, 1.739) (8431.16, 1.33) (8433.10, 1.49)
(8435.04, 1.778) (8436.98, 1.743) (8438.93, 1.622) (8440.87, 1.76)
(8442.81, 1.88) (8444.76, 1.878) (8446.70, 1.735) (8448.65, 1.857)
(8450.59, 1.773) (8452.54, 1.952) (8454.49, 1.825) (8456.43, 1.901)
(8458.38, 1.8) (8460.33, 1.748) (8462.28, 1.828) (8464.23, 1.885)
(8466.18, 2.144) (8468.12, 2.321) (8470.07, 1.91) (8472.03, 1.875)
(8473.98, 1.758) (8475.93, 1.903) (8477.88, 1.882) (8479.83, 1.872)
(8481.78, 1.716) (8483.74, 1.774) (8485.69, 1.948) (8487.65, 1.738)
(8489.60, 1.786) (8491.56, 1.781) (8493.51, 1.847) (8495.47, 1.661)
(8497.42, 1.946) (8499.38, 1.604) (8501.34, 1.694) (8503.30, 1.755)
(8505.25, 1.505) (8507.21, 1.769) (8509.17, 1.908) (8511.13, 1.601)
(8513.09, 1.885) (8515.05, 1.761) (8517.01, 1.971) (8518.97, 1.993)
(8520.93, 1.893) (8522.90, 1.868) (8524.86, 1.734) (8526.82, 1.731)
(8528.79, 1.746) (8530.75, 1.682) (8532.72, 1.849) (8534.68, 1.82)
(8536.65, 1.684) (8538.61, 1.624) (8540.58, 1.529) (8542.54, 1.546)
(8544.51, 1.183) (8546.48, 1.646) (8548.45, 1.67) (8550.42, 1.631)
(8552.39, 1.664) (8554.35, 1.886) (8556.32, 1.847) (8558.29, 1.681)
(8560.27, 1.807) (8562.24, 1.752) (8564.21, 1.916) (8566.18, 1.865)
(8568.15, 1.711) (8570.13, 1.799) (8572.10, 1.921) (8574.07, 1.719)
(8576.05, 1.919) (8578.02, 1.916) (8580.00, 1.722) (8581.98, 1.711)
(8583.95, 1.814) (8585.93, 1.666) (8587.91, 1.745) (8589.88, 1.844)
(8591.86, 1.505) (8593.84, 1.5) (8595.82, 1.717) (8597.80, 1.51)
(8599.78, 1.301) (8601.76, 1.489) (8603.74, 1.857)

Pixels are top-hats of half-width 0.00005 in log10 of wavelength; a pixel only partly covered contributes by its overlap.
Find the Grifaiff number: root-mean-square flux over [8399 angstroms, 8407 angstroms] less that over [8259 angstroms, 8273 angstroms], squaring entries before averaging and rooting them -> -0.11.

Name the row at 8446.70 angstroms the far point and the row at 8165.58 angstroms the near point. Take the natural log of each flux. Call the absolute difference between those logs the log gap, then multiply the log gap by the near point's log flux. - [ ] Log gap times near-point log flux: 0.063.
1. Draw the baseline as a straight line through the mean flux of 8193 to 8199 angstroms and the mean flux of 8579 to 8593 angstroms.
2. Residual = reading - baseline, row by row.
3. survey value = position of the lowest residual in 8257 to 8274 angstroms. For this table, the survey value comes 8260.14 angstroms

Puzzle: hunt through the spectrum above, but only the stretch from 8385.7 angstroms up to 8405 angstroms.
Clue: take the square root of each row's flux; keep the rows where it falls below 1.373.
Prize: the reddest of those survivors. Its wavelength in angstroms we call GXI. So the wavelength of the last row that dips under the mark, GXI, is 8400.15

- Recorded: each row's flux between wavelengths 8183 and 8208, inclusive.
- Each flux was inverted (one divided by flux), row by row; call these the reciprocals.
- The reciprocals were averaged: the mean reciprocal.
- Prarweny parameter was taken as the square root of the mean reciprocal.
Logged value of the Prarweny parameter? 0.724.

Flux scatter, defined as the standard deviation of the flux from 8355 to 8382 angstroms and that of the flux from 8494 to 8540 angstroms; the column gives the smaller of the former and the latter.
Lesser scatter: 0.13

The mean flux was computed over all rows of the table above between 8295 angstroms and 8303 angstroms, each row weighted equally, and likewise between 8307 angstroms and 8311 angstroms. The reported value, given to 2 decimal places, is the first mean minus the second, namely 0.09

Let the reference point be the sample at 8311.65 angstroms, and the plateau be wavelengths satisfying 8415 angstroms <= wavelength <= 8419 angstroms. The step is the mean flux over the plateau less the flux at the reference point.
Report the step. 0.0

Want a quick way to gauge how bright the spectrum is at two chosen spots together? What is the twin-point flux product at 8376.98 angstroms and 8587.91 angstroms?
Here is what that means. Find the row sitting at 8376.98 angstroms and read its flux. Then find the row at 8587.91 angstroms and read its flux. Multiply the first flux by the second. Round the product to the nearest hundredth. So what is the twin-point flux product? 3.29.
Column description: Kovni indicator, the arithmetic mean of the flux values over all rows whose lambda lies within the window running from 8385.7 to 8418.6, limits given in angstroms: 1.88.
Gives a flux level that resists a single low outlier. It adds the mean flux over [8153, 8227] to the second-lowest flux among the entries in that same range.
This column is 3.68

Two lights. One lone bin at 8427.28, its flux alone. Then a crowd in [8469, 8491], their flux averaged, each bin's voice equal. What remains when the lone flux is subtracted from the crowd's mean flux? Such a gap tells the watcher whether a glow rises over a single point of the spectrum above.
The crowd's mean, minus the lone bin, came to -0.043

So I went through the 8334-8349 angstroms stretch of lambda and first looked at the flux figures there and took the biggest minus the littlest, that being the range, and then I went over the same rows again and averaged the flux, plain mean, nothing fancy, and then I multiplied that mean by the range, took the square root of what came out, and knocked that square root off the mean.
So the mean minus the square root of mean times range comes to 0.59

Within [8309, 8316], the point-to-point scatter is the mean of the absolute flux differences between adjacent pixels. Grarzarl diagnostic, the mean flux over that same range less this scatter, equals 1.85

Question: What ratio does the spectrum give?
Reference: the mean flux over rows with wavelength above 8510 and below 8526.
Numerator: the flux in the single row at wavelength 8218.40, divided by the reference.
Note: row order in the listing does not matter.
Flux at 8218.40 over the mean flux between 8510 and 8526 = 1.13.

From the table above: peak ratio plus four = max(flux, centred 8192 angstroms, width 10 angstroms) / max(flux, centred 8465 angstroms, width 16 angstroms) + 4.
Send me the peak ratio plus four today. 4.84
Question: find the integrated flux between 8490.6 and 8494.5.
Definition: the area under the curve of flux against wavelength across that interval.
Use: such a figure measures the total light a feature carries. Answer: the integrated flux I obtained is 7.1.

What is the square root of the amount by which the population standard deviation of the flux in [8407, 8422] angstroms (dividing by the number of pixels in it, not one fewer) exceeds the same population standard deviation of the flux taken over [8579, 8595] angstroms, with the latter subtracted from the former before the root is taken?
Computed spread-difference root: 0.10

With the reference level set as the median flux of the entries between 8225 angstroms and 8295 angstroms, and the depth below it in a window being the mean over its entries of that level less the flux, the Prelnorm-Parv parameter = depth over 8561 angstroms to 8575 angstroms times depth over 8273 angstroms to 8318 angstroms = 0.006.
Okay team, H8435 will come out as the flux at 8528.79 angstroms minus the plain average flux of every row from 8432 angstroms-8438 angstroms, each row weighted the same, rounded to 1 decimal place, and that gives 0.1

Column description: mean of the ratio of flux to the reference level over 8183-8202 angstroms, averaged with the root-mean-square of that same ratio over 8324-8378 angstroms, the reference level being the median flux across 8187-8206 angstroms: 1.04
